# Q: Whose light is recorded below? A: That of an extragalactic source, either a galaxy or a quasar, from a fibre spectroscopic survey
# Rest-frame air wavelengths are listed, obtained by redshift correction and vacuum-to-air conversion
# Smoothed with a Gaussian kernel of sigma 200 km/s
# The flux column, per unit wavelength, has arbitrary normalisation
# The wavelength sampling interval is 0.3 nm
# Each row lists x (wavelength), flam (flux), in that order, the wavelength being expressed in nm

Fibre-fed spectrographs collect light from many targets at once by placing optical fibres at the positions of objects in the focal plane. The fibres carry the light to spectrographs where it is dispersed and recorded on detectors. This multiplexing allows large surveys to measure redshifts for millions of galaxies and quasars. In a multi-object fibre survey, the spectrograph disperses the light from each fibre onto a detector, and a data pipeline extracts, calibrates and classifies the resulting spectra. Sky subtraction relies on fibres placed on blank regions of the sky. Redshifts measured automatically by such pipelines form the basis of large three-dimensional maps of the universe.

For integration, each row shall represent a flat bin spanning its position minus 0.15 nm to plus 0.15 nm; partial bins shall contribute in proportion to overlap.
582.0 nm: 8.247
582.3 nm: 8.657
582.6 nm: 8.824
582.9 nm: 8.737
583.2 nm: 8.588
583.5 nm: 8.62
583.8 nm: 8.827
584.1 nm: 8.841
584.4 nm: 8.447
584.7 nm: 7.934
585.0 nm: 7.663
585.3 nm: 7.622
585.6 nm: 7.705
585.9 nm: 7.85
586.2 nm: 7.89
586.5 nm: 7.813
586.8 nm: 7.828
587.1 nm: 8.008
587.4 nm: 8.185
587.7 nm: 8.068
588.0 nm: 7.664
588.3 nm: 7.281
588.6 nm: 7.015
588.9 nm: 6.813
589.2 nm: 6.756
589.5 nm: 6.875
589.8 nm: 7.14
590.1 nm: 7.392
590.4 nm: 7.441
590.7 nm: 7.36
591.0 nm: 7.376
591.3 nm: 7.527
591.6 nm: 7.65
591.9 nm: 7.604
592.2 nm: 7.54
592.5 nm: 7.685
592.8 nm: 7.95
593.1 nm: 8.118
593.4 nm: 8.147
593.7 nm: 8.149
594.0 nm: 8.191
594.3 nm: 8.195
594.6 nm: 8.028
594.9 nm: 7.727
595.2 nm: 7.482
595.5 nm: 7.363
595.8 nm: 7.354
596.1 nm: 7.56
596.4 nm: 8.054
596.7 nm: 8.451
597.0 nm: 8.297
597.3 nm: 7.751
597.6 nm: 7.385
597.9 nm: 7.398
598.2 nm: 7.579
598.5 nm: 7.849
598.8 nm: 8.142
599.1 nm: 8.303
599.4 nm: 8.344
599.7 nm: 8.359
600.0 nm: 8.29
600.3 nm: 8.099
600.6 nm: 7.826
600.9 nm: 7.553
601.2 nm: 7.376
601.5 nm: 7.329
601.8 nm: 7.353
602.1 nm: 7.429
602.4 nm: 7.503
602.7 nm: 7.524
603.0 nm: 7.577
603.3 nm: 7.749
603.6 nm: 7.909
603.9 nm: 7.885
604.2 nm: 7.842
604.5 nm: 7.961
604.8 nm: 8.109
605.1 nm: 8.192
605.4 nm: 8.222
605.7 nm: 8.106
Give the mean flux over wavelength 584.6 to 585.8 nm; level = 7.73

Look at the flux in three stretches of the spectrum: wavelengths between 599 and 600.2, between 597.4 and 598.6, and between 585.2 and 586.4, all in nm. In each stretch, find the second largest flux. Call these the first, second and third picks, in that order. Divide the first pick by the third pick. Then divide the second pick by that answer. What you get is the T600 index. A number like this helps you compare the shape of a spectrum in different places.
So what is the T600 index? 7.1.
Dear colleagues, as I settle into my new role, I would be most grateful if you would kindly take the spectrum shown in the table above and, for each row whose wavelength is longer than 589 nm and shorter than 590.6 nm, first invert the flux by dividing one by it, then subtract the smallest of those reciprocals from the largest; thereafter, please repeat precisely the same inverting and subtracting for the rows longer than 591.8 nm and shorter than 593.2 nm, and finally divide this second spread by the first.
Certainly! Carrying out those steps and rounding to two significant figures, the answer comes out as 0.69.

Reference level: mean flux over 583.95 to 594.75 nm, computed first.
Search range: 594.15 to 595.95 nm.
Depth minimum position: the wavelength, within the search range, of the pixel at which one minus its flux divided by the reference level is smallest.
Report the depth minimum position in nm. 594.3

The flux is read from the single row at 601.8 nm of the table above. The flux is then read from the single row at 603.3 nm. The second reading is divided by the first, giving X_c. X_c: 1.05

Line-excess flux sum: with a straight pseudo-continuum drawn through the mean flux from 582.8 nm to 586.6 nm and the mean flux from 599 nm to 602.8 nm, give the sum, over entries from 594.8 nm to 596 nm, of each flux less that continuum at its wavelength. -1.8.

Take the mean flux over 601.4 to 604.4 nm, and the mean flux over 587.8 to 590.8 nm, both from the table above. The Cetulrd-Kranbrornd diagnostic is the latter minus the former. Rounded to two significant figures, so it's -0.44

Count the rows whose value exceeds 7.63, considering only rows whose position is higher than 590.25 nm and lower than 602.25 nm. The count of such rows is 22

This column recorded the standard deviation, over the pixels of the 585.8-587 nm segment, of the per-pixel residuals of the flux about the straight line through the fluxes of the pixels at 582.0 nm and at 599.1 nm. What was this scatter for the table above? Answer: 0.03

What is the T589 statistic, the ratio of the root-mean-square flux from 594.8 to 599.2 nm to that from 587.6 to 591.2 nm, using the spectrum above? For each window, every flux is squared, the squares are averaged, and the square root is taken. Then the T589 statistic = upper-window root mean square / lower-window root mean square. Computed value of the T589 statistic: 1.071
